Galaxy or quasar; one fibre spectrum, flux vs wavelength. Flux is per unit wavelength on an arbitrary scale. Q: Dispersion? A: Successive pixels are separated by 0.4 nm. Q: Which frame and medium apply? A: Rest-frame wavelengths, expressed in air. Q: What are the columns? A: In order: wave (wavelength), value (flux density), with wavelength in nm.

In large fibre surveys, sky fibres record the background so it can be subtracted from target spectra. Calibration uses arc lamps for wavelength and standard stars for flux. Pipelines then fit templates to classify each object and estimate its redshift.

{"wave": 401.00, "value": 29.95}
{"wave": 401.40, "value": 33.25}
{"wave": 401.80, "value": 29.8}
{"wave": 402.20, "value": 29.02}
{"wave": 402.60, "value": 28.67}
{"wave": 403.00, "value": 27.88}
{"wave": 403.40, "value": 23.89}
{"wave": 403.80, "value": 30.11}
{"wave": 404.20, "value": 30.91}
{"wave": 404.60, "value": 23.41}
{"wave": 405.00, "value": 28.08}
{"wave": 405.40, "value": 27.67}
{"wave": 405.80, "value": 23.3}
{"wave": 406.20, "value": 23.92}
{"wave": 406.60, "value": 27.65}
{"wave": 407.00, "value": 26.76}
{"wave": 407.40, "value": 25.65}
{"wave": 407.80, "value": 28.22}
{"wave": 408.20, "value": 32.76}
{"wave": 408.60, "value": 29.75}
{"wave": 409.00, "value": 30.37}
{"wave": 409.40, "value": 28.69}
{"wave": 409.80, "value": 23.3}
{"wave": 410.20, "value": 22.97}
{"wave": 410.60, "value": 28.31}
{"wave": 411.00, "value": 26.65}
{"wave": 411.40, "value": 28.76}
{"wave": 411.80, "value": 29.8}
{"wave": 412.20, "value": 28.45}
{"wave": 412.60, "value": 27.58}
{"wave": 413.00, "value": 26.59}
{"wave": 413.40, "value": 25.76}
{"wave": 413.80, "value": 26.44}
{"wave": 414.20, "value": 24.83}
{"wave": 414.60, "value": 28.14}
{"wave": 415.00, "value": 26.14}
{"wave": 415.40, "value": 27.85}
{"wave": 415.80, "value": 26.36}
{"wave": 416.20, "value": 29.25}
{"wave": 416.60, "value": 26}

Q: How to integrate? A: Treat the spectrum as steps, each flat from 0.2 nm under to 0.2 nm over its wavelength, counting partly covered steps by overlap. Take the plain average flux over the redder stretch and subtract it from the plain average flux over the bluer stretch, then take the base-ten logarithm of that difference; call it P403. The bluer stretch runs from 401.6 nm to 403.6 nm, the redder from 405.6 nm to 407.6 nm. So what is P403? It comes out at 0.4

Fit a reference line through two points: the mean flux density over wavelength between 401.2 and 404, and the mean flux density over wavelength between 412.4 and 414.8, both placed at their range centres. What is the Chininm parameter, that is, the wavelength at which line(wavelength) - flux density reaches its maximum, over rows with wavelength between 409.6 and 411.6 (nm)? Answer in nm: 410.20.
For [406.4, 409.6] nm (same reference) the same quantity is 407.40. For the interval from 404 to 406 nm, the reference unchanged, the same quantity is 404.60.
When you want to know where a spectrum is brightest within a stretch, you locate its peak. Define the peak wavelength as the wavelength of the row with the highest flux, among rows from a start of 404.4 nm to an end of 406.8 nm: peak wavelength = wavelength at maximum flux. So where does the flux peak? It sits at 405.00 nm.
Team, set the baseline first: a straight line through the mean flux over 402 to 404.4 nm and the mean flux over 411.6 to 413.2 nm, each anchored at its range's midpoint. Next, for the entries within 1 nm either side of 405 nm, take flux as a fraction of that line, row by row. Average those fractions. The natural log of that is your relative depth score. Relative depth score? -0.06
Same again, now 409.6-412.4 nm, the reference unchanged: -0.05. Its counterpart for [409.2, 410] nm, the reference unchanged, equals -0.08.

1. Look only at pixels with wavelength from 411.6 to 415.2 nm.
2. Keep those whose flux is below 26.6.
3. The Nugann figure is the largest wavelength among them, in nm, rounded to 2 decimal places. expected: 415.00 nm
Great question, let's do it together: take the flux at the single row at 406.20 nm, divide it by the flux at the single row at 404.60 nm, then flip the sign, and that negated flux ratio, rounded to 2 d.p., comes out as -1.02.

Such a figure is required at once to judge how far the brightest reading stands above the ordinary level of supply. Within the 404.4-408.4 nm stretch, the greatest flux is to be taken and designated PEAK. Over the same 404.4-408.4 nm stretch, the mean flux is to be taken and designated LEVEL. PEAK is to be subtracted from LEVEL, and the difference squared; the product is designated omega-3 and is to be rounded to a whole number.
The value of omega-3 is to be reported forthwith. 36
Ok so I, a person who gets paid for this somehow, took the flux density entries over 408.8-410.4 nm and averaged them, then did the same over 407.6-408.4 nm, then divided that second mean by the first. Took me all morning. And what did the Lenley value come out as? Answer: 1.16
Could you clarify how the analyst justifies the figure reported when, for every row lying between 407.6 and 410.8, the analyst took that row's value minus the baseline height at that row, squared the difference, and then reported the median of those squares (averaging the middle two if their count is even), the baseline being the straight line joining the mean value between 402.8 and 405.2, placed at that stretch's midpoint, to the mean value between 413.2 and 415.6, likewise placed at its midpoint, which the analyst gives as 10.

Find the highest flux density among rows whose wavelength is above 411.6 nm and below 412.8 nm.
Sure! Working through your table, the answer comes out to 29.8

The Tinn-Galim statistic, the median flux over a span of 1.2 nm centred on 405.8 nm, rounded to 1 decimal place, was 23.9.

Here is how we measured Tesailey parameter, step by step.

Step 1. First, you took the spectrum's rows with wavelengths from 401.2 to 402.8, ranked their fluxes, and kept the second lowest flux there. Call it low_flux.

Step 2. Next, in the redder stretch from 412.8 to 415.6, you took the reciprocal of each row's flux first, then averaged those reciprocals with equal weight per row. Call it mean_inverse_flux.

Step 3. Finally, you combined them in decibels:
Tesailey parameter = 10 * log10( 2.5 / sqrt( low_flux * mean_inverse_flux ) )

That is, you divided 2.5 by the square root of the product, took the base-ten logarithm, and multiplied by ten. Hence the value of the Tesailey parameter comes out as 3.78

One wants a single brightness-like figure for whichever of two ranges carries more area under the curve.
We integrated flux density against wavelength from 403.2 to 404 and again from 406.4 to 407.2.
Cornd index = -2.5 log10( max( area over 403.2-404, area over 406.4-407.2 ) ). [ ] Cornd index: -3.34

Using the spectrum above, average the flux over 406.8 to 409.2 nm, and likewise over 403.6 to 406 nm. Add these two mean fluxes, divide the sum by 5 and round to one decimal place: 11.2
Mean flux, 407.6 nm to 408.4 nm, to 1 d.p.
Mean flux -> 30.5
